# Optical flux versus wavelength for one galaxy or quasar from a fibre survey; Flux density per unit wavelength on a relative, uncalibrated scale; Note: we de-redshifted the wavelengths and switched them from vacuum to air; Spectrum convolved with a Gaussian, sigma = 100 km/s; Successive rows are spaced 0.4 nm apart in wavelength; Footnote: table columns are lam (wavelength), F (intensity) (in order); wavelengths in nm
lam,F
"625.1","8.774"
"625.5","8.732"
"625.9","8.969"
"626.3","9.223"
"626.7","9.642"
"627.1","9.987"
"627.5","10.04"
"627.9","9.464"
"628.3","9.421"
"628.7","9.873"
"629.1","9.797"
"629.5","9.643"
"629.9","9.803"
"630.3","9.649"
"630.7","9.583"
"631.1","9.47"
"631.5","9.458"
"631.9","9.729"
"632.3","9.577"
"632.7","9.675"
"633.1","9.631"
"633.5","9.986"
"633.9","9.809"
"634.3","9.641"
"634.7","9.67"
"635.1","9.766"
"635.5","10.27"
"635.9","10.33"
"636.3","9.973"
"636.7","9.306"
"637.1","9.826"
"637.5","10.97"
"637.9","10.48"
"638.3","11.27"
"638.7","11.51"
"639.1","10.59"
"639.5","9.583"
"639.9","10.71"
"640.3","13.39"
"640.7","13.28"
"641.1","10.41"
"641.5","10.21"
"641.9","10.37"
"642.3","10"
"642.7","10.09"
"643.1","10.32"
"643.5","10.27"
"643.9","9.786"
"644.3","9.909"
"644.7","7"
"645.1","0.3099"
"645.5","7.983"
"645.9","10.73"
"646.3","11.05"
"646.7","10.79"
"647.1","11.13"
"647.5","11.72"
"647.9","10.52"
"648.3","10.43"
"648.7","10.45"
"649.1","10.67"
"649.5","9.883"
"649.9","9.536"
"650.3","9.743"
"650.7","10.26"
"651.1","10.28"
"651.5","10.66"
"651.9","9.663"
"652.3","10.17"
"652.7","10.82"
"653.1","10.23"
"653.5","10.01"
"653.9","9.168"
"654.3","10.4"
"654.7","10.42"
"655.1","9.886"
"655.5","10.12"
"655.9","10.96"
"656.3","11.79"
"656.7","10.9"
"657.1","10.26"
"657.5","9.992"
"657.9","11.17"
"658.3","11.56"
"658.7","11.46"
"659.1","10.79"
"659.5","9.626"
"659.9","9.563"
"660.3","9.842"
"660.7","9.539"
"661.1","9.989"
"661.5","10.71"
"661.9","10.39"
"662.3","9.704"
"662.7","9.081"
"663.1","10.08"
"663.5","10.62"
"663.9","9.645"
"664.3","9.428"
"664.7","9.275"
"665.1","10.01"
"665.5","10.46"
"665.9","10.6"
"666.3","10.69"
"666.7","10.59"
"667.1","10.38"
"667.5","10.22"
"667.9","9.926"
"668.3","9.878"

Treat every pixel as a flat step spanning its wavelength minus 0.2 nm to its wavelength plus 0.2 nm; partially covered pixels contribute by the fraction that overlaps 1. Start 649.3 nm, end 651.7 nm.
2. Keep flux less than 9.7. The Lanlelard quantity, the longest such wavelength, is 649.9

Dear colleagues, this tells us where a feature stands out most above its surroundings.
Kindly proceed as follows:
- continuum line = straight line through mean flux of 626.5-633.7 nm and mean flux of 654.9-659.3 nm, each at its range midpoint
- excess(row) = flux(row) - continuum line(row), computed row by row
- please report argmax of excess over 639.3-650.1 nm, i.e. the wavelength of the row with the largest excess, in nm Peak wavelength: 640.3 nm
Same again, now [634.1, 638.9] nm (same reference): 638.7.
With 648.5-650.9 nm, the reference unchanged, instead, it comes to 649.1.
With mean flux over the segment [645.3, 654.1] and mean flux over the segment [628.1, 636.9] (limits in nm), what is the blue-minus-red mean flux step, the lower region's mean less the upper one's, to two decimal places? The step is -0.54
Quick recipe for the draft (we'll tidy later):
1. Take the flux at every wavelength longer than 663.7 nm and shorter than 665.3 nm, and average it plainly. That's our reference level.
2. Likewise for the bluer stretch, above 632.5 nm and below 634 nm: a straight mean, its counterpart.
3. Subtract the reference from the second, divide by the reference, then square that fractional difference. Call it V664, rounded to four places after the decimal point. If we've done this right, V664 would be 0.0004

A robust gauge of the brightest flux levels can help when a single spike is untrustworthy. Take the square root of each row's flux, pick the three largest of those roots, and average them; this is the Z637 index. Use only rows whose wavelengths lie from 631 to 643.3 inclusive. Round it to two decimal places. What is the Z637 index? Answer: 3.57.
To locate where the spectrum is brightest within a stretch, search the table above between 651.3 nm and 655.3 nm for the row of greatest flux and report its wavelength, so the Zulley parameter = 652.7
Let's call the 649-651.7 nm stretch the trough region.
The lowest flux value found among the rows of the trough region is 9.536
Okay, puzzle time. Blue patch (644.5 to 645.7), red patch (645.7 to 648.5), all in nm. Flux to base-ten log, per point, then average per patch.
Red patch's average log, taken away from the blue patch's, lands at -0.625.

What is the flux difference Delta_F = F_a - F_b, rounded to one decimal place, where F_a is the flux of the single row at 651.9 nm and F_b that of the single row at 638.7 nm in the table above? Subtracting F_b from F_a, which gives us -1.8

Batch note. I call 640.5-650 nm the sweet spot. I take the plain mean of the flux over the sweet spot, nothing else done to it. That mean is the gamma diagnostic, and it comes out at 9.87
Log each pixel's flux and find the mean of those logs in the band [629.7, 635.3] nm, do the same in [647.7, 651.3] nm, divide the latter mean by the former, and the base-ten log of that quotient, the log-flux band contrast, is 0.010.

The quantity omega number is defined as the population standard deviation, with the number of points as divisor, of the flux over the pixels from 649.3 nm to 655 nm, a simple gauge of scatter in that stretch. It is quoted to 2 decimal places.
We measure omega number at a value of 0.44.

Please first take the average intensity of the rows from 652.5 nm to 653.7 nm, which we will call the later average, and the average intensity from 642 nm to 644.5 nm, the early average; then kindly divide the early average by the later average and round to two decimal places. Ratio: 0.97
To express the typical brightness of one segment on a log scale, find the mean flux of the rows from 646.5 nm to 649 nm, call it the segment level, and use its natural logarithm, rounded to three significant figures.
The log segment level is 2.38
